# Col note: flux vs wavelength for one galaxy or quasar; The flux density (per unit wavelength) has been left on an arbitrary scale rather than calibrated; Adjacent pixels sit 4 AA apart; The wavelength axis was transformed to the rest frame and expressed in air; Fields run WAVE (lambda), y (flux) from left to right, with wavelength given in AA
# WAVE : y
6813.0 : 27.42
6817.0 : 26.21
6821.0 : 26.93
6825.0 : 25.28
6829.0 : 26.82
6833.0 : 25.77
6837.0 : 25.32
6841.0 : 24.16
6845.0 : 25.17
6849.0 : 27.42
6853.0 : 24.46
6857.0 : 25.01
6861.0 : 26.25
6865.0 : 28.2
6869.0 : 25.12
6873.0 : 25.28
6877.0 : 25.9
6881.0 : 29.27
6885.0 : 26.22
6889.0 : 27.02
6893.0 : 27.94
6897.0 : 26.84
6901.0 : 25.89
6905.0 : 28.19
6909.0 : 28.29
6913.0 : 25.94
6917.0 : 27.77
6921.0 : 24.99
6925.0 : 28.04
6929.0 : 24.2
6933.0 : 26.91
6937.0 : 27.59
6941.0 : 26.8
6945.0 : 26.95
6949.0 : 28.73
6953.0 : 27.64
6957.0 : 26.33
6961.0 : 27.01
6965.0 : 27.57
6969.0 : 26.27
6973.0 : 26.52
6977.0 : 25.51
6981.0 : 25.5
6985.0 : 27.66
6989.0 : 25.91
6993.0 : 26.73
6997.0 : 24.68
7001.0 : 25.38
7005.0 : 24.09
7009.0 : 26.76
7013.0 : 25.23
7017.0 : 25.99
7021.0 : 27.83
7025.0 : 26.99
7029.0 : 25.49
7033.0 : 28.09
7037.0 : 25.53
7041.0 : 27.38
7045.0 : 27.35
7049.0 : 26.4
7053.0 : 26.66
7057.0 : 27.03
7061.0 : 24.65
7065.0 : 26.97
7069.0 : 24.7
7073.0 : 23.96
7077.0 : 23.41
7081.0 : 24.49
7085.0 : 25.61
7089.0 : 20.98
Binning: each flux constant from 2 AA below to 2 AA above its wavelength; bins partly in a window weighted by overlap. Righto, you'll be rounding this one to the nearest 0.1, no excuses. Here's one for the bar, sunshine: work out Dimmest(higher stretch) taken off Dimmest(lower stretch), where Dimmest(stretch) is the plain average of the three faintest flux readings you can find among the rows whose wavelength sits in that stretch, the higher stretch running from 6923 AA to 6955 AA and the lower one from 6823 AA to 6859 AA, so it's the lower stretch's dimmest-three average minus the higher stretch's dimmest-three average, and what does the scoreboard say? -1.4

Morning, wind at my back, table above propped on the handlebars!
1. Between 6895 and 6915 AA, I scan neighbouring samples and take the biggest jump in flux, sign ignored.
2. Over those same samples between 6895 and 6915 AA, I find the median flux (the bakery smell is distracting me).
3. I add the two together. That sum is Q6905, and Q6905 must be 29.2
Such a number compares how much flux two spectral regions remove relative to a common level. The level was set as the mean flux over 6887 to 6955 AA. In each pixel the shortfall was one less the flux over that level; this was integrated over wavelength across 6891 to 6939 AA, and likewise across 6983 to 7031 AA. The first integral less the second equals -1.5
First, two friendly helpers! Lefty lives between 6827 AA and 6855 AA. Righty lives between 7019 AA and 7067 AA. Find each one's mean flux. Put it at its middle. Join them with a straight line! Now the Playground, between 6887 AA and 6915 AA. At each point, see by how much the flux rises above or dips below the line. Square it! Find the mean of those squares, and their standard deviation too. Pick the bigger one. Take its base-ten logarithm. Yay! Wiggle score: 0.39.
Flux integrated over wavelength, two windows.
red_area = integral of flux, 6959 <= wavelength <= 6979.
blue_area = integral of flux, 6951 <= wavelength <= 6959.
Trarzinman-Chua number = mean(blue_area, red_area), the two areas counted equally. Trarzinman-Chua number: 374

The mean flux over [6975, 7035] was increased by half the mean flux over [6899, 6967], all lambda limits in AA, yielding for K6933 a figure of 39.6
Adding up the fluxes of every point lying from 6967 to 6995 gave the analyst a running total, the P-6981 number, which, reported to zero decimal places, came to 184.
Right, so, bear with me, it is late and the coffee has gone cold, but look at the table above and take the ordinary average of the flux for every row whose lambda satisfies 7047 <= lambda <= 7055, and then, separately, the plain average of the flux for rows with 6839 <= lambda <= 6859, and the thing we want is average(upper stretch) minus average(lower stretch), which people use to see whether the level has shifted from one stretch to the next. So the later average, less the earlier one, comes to 1.3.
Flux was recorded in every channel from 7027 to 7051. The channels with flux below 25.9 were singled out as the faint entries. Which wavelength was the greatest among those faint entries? 7037.0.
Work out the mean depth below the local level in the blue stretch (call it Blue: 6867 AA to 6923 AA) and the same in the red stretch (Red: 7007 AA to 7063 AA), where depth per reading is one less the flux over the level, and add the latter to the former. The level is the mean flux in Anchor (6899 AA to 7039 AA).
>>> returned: -0.008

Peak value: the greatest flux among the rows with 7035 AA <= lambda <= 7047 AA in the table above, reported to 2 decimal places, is 27.38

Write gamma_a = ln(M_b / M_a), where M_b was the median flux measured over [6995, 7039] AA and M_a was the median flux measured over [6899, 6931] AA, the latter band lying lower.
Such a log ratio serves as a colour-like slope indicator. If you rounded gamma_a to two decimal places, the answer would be -0.05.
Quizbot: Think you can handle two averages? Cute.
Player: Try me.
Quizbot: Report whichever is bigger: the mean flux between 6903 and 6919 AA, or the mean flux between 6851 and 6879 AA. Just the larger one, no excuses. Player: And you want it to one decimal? 27.5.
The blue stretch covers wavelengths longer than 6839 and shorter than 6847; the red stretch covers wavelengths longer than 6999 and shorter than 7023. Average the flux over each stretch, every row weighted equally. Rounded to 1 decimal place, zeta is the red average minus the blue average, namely 1.2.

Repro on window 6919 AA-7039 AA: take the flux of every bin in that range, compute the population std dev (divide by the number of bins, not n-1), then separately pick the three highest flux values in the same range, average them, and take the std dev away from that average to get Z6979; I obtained 27.1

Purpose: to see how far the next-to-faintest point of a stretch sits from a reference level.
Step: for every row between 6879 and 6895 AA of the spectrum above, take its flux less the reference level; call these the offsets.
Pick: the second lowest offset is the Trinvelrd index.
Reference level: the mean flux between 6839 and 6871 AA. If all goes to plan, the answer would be 1.3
